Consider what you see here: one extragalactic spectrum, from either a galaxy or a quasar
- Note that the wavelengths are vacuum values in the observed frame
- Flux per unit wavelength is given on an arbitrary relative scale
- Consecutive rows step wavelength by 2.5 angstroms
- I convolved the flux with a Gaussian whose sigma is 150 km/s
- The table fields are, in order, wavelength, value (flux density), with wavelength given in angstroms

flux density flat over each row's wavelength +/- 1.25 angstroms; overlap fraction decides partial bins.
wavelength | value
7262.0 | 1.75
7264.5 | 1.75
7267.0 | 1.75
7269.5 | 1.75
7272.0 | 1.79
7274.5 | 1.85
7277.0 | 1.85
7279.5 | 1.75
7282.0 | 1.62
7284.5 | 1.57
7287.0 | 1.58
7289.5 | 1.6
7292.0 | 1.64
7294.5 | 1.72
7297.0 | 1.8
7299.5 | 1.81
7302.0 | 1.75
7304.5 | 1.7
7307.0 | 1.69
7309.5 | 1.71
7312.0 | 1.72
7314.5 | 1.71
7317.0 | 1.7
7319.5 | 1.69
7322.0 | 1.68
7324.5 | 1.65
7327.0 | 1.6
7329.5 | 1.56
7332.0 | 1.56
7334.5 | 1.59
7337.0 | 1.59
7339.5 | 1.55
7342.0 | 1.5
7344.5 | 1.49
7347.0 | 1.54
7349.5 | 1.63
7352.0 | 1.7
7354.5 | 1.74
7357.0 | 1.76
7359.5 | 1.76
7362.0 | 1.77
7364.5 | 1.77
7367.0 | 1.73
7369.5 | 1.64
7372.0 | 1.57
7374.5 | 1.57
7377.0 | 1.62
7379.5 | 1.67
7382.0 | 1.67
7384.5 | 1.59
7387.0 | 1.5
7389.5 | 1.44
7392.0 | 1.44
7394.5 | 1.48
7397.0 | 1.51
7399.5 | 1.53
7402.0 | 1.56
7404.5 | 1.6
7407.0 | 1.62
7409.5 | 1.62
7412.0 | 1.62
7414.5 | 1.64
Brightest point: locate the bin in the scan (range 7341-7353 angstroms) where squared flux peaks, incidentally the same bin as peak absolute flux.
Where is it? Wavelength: 7352.0 angstroms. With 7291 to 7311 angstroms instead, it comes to 7299.5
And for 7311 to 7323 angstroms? 7312.0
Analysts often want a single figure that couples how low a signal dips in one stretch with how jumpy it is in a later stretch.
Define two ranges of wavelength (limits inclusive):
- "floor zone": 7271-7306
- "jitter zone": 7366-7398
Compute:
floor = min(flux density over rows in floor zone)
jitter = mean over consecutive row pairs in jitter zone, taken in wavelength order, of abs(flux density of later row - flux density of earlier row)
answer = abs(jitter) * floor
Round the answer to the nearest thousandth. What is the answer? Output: 0.073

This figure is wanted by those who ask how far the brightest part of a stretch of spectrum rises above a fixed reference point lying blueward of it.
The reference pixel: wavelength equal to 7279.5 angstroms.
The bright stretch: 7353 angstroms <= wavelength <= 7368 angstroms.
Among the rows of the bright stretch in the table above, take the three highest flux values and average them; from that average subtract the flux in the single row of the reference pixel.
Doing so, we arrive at 0.02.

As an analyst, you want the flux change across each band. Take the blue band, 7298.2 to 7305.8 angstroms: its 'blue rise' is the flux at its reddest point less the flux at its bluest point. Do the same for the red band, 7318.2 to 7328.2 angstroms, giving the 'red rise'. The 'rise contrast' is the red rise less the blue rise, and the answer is 0.02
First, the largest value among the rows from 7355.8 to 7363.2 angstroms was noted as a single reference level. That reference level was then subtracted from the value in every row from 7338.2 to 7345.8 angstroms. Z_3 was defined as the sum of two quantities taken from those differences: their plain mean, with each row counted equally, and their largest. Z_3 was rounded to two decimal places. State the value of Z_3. -0.48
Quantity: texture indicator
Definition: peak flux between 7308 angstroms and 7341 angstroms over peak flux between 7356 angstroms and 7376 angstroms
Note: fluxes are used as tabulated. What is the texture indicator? 0.97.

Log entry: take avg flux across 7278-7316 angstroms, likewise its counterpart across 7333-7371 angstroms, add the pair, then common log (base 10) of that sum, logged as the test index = 0.524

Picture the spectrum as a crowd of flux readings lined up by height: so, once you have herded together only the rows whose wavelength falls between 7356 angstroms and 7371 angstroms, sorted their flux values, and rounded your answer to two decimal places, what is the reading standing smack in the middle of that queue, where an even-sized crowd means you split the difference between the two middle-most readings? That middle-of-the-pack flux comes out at 1.76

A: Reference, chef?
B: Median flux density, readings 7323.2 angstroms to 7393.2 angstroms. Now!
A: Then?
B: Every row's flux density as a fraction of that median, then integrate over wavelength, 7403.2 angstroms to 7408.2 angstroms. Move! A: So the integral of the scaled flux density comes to 5.05 angstroms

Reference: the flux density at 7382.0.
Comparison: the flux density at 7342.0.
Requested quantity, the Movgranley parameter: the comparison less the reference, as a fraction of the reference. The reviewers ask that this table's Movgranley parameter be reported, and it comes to -0.10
